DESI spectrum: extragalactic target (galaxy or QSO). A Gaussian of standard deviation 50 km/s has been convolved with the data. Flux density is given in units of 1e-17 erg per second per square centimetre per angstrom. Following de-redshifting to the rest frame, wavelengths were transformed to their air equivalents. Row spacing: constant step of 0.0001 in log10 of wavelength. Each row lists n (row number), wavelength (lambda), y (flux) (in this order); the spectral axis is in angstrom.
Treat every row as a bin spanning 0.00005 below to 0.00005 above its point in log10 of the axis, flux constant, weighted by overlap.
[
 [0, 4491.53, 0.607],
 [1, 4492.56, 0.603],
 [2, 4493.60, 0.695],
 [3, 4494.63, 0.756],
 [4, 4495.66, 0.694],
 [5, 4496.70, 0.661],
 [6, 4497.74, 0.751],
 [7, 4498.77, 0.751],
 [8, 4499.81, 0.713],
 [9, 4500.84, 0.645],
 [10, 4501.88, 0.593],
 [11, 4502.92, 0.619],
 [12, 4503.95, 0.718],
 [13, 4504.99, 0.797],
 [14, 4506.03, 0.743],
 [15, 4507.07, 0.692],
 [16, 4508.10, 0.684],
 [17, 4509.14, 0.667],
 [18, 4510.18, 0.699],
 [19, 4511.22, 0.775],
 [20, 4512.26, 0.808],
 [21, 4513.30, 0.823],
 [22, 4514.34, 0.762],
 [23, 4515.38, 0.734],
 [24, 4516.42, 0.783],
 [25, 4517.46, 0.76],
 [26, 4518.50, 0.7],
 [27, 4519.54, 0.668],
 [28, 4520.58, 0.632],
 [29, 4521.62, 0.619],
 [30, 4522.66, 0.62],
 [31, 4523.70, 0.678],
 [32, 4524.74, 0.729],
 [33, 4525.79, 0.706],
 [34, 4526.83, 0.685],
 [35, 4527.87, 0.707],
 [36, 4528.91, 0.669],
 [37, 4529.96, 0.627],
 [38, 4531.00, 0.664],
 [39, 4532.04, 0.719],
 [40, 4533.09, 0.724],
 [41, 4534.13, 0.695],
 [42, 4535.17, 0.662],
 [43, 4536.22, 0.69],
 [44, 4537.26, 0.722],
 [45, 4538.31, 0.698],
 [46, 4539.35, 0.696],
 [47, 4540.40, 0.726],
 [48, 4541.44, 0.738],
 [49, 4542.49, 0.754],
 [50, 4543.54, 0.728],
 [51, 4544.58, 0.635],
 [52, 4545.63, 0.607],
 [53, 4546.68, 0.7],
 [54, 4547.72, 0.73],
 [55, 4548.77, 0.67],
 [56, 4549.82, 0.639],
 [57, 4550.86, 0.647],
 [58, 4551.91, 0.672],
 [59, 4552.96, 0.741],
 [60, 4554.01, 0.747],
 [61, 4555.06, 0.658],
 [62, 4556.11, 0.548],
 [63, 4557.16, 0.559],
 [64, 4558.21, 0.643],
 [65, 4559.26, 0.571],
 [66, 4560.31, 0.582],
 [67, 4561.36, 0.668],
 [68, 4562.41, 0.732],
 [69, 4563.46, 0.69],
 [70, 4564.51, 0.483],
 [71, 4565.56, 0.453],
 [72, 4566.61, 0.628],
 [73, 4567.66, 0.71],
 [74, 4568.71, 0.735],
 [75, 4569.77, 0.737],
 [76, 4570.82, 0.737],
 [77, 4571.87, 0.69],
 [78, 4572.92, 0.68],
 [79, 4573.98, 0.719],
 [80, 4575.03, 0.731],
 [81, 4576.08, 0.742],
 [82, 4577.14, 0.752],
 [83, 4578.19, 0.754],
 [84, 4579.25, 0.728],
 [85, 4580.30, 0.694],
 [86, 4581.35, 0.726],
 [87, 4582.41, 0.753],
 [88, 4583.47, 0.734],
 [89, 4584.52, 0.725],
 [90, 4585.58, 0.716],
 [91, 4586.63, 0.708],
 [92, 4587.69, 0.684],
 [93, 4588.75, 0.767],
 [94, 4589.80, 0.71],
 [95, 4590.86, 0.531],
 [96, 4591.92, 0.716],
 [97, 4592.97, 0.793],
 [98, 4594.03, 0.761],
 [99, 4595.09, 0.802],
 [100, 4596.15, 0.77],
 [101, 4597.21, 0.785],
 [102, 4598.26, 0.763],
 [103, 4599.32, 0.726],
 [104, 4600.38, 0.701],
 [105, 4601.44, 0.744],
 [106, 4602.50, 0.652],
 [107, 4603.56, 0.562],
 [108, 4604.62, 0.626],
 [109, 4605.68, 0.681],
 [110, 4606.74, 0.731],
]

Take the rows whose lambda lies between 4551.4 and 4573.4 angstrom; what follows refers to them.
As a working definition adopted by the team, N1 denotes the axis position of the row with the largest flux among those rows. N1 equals 4554.01 angstrom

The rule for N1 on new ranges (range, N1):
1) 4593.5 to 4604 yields 4595.09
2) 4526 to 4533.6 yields 4533.09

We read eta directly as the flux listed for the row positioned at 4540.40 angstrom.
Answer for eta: 0.726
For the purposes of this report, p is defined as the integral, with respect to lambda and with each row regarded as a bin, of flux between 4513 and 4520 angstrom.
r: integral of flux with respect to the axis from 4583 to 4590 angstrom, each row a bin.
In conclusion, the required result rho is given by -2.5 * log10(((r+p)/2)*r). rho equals -3.53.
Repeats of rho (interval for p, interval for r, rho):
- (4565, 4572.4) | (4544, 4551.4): -3.46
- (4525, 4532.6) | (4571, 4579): -3.76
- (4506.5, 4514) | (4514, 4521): -3.56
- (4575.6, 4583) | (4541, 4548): -3.50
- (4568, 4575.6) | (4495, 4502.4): -3.57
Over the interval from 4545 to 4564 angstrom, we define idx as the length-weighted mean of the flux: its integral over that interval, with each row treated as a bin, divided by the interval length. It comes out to 0.655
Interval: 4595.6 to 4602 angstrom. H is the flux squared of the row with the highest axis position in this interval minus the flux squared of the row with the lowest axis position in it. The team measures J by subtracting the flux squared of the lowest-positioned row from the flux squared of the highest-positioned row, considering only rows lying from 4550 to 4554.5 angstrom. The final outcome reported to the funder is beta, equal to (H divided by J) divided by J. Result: -2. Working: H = -0.039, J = 0.14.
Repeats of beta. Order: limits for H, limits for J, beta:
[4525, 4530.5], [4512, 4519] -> -4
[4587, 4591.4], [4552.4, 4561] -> -4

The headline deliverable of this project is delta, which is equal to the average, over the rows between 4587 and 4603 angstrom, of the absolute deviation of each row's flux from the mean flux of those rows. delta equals 0.049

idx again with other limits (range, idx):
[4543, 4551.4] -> 0.670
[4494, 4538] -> 0.703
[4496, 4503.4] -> 0.676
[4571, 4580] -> 0.724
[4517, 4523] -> 0.667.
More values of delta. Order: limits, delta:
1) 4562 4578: 0.064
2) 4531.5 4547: 0.029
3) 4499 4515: 0.055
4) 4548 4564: 0.049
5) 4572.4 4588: 0.018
